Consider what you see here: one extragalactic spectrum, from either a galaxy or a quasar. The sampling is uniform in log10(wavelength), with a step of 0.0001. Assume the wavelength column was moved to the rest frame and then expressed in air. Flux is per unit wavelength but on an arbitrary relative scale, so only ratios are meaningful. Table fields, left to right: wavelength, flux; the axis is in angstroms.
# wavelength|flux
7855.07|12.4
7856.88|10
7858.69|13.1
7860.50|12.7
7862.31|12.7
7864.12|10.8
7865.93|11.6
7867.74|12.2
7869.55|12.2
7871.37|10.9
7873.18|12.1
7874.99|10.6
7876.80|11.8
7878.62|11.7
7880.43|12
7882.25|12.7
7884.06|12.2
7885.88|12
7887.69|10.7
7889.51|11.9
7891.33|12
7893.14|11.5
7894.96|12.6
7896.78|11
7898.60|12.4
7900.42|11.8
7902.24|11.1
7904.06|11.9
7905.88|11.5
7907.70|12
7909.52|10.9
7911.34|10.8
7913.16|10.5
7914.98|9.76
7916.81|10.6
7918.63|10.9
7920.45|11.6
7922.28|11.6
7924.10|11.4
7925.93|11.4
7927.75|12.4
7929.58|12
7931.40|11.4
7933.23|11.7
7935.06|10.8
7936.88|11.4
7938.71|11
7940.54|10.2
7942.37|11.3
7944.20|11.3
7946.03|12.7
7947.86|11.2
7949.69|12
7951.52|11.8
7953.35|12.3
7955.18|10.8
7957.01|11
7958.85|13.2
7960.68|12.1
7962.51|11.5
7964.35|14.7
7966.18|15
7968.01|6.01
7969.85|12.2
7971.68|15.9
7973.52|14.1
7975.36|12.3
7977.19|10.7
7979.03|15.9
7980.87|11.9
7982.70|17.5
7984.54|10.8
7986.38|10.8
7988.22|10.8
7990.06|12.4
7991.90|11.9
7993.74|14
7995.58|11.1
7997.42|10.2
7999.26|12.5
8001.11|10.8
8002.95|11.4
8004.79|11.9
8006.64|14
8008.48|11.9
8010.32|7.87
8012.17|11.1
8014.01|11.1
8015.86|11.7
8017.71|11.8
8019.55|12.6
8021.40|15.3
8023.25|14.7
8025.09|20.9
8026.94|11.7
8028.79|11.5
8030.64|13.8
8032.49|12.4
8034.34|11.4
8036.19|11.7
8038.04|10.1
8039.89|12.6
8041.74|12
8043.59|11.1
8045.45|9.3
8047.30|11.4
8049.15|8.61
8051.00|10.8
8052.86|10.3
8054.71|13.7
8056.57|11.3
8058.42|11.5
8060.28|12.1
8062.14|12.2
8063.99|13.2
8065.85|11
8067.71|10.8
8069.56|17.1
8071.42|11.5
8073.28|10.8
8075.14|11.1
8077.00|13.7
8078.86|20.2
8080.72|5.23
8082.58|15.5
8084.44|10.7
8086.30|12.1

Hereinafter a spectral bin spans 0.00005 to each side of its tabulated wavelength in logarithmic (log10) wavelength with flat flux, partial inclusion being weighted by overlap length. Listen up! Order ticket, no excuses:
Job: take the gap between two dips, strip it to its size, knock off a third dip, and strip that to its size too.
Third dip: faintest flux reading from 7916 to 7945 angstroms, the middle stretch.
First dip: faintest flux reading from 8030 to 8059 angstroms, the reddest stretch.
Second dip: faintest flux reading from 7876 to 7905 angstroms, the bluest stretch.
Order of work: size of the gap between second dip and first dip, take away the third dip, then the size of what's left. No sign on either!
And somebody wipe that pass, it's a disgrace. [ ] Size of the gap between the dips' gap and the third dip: 8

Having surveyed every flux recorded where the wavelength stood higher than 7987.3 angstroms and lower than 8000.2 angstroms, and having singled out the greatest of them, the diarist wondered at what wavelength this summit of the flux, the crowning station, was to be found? 7993.74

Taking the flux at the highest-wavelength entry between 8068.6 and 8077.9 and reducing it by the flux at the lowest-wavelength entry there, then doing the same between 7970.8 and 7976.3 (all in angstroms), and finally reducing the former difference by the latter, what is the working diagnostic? 0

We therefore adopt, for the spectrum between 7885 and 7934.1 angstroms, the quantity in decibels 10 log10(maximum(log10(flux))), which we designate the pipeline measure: 0.42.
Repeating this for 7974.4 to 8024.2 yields 0.94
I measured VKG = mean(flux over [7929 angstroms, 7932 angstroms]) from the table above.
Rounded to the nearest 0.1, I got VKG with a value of 11.7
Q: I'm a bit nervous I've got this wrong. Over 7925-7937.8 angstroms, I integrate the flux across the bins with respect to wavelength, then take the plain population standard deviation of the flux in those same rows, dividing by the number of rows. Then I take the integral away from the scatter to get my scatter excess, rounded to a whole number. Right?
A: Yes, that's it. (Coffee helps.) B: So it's -148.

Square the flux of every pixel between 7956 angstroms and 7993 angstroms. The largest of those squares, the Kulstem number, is 306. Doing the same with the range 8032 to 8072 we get 292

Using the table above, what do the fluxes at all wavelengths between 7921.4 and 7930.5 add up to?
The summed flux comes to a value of 59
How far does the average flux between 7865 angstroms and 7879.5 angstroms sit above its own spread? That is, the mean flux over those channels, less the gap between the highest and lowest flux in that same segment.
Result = 10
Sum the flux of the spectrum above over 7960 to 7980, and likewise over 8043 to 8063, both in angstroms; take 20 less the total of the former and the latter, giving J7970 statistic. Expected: -243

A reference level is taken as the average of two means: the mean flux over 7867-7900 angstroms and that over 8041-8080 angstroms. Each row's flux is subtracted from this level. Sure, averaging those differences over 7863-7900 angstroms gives 0.2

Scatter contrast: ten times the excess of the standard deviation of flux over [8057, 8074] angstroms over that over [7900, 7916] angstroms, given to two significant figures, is 12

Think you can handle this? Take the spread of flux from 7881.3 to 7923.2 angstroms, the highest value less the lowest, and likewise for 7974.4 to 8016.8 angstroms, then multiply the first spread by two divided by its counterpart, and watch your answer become 0.61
